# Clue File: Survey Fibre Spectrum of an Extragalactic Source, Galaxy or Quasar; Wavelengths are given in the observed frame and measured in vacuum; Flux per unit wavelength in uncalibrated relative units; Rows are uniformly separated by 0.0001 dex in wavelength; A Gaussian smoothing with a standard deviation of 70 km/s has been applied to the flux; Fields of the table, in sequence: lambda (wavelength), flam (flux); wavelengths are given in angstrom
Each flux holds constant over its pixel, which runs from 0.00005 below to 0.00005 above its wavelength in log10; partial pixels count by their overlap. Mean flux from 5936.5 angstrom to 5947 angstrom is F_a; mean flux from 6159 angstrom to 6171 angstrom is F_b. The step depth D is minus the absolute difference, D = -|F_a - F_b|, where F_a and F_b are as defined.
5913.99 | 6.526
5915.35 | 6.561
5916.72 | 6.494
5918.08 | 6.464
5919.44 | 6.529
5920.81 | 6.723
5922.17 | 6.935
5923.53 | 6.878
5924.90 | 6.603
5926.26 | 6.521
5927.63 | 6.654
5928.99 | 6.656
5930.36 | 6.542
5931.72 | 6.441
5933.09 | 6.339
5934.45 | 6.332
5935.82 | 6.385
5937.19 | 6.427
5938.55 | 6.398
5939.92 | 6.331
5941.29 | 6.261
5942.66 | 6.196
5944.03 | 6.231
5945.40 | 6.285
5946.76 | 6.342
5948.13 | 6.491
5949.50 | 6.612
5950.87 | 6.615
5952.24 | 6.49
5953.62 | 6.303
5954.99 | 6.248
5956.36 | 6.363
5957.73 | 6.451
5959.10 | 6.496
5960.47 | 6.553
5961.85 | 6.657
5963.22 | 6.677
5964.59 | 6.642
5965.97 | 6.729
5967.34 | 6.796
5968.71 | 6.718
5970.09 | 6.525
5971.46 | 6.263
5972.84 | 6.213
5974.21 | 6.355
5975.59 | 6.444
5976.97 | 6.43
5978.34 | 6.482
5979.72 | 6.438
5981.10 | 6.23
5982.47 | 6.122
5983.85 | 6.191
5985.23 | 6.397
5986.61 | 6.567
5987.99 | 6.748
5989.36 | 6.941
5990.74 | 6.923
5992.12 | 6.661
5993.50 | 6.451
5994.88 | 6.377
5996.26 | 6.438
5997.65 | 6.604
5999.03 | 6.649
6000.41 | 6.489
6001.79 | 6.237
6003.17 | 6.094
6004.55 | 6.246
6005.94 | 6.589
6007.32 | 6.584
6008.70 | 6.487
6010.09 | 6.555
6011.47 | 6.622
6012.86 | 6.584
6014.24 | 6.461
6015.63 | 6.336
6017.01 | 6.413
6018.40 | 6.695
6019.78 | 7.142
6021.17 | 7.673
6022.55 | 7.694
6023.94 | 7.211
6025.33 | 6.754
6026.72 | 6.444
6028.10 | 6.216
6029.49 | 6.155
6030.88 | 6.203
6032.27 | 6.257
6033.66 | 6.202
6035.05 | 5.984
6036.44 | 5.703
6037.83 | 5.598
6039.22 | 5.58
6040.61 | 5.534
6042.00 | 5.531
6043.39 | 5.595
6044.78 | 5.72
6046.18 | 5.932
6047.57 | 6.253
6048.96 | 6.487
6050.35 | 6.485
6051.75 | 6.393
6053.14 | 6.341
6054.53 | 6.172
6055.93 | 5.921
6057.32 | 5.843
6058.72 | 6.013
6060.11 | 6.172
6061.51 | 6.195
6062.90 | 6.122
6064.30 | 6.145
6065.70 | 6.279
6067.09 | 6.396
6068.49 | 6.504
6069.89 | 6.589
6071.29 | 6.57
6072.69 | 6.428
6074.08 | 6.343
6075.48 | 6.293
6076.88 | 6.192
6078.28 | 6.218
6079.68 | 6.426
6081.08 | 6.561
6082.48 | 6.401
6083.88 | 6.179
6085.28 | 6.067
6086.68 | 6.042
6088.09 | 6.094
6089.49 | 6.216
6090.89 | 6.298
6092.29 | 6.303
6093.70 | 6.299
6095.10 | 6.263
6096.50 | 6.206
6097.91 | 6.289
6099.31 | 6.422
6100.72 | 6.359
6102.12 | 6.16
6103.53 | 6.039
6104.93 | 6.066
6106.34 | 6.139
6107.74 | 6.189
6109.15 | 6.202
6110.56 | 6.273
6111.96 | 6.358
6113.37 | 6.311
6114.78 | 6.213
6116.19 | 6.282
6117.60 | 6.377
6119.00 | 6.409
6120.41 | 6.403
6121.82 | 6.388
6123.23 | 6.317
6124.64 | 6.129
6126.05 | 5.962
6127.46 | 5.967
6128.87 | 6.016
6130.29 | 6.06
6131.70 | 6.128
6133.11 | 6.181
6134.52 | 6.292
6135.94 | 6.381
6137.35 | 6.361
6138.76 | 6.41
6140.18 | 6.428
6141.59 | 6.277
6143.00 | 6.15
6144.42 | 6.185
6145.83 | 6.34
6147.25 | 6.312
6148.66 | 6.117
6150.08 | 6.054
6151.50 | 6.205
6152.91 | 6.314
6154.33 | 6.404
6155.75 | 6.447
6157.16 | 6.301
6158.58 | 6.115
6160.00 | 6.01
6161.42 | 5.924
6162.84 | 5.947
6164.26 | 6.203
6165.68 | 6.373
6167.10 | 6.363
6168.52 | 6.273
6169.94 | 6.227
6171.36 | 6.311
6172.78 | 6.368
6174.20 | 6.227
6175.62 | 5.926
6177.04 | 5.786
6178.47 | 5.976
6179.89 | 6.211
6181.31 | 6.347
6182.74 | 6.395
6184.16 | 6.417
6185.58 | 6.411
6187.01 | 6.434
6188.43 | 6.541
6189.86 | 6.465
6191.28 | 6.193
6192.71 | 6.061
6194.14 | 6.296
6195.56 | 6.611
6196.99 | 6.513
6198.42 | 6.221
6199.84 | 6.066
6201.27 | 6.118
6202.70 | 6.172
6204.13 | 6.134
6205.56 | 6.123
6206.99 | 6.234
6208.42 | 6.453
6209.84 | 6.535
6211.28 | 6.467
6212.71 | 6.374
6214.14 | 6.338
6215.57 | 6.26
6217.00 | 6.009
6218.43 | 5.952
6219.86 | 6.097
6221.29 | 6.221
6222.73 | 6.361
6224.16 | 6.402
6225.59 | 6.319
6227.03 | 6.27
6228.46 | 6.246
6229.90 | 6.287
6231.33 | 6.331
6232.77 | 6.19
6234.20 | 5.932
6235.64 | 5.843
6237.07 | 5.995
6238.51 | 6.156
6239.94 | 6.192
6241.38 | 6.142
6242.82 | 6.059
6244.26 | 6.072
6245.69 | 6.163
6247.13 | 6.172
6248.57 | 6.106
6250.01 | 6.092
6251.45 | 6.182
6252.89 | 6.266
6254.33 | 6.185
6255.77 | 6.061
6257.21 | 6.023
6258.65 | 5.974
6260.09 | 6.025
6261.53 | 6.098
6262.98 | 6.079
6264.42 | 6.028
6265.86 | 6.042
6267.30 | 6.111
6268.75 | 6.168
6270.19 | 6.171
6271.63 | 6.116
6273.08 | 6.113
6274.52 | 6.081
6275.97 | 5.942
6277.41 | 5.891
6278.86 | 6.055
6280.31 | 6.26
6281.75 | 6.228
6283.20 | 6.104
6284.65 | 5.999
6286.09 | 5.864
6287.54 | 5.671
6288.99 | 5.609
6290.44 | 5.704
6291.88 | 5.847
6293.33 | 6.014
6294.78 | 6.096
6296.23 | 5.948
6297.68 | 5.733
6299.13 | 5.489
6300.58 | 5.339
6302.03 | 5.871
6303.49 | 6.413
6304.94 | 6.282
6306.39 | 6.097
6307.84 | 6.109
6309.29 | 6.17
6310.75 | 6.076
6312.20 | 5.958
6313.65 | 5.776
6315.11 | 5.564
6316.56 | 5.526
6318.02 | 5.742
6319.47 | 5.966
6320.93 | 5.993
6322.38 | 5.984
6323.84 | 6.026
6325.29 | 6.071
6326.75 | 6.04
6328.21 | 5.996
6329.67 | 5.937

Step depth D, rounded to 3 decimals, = -0.144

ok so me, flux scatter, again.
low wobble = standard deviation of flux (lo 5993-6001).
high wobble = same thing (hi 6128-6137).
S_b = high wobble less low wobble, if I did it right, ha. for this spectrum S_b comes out 0.03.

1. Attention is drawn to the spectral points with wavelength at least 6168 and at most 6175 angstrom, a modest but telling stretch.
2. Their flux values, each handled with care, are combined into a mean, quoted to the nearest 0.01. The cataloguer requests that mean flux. 6.28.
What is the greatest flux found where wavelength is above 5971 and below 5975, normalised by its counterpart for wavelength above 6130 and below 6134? 1.03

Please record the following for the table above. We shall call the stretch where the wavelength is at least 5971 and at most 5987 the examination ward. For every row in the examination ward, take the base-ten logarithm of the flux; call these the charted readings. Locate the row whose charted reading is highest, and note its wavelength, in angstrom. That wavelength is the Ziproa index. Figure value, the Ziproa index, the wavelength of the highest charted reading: 5986.61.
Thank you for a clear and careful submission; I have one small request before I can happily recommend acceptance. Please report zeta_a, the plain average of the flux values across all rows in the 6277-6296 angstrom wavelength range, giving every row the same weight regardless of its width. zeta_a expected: 5.95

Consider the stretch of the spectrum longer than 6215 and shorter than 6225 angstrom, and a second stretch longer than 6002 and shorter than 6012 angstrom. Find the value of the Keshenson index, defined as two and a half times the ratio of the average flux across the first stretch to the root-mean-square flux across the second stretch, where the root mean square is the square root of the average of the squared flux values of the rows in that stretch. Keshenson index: 2.40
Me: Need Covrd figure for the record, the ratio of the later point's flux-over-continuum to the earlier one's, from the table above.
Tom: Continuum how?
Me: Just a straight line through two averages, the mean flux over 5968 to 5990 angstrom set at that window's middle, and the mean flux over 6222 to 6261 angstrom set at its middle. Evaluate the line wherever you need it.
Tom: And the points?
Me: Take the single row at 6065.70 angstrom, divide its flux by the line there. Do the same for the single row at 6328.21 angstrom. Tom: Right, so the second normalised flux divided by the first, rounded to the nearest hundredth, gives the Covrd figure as 1.00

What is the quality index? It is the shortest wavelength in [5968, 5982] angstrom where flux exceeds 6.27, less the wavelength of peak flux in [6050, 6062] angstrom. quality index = -81.6 angstrom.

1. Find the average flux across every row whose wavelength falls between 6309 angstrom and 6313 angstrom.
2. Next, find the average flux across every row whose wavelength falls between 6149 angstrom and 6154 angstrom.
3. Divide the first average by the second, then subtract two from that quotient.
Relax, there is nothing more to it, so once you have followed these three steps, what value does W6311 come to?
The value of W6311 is -1.02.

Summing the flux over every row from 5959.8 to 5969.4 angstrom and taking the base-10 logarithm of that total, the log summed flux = 1.67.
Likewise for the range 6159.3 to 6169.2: 1.63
